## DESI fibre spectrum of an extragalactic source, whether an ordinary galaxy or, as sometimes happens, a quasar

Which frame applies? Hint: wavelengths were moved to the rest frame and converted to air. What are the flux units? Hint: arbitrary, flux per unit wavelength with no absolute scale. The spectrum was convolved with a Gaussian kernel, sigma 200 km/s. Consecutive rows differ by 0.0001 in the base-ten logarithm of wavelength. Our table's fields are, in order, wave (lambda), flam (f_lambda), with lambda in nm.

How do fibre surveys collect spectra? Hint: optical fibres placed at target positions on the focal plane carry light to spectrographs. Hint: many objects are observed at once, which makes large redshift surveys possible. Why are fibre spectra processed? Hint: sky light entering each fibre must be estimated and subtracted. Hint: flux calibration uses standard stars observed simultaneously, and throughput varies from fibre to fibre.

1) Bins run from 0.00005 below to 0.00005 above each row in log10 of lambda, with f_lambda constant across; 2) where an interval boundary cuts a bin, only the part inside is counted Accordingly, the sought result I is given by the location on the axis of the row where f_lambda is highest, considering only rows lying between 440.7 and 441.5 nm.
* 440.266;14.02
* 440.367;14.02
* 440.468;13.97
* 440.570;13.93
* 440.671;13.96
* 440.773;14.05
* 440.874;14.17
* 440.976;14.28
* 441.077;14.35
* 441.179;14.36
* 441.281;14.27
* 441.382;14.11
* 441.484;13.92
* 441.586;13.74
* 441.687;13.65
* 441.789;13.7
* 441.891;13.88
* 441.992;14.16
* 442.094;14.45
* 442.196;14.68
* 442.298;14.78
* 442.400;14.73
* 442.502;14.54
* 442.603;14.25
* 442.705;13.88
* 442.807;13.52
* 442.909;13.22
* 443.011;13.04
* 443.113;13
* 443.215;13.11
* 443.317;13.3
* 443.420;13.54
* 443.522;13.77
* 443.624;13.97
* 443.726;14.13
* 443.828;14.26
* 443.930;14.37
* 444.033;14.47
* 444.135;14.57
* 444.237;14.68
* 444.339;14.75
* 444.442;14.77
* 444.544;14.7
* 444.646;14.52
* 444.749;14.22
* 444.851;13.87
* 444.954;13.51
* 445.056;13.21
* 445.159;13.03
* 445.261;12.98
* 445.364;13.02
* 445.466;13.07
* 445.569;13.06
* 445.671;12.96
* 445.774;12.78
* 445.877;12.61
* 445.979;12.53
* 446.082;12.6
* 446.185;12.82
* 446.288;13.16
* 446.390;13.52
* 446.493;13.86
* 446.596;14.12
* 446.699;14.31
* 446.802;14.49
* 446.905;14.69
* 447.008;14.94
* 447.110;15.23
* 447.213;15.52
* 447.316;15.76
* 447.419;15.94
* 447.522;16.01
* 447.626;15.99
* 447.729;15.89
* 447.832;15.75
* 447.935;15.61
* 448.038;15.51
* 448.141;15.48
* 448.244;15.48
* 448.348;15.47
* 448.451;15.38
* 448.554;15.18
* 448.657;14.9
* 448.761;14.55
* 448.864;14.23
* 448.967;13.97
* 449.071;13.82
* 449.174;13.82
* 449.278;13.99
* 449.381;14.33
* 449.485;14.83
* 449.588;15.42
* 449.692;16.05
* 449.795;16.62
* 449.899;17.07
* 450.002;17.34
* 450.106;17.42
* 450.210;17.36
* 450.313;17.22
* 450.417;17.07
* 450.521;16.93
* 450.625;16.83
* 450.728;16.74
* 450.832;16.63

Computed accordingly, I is 441.179 nm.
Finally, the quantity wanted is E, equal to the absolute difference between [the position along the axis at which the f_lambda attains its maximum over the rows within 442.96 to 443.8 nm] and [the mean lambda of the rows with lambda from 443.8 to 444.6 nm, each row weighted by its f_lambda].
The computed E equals 0.46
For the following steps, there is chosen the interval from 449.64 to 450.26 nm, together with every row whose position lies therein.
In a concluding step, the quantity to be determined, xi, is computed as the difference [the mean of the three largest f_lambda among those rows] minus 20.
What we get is -2.6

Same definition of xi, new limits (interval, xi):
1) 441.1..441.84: -5.8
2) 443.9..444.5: -5.3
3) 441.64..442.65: -5.3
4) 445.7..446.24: -7.3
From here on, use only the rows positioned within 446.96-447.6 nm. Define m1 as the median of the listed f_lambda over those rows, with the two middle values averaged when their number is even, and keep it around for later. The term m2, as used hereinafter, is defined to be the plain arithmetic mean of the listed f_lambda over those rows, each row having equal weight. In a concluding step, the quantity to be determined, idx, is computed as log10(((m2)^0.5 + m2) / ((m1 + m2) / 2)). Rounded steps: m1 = 15.6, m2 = 15.6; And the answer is 0.097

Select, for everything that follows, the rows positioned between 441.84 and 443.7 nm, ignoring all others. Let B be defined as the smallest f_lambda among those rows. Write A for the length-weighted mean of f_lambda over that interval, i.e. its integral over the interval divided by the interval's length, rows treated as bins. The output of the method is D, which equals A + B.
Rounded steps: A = 13.9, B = 13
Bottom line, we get 26.9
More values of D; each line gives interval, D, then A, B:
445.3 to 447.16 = 26.1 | 13.5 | 12.53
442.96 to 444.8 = 27.1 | 14.1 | 13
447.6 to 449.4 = 28.8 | 15.0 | 13.82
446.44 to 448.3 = 29.1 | 15.2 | 13.86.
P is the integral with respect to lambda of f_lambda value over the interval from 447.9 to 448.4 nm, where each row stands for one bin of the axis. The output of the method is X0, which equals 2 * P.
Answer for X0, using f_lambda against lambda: 15.5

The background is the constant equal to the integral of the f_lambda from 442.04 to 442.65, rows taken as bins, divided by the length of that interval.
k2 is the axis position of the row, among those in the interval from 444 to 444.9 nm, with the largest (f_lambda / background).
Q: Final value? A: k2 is 444.442 nm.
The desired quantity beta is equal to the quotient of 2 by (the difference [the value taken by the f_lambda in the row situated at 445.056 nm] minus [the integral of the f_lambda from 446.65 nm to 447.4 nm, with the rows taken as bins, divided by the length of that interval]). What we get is -1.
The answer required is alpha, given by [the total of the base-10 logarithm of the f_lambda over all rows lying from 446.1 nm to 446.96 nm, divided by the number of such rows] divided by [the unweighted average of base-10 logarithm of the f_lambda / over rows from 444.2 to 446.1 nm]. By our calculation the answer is 1.01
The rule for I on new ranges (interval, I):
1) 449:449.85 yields 449.795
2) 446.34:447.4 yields 447.316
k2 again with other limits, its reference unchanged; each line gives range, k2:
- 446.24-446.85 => 446.802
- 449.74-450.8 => 450.106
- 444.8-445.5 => 444.851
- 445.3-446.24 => 445.466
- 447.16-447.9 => 447.522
